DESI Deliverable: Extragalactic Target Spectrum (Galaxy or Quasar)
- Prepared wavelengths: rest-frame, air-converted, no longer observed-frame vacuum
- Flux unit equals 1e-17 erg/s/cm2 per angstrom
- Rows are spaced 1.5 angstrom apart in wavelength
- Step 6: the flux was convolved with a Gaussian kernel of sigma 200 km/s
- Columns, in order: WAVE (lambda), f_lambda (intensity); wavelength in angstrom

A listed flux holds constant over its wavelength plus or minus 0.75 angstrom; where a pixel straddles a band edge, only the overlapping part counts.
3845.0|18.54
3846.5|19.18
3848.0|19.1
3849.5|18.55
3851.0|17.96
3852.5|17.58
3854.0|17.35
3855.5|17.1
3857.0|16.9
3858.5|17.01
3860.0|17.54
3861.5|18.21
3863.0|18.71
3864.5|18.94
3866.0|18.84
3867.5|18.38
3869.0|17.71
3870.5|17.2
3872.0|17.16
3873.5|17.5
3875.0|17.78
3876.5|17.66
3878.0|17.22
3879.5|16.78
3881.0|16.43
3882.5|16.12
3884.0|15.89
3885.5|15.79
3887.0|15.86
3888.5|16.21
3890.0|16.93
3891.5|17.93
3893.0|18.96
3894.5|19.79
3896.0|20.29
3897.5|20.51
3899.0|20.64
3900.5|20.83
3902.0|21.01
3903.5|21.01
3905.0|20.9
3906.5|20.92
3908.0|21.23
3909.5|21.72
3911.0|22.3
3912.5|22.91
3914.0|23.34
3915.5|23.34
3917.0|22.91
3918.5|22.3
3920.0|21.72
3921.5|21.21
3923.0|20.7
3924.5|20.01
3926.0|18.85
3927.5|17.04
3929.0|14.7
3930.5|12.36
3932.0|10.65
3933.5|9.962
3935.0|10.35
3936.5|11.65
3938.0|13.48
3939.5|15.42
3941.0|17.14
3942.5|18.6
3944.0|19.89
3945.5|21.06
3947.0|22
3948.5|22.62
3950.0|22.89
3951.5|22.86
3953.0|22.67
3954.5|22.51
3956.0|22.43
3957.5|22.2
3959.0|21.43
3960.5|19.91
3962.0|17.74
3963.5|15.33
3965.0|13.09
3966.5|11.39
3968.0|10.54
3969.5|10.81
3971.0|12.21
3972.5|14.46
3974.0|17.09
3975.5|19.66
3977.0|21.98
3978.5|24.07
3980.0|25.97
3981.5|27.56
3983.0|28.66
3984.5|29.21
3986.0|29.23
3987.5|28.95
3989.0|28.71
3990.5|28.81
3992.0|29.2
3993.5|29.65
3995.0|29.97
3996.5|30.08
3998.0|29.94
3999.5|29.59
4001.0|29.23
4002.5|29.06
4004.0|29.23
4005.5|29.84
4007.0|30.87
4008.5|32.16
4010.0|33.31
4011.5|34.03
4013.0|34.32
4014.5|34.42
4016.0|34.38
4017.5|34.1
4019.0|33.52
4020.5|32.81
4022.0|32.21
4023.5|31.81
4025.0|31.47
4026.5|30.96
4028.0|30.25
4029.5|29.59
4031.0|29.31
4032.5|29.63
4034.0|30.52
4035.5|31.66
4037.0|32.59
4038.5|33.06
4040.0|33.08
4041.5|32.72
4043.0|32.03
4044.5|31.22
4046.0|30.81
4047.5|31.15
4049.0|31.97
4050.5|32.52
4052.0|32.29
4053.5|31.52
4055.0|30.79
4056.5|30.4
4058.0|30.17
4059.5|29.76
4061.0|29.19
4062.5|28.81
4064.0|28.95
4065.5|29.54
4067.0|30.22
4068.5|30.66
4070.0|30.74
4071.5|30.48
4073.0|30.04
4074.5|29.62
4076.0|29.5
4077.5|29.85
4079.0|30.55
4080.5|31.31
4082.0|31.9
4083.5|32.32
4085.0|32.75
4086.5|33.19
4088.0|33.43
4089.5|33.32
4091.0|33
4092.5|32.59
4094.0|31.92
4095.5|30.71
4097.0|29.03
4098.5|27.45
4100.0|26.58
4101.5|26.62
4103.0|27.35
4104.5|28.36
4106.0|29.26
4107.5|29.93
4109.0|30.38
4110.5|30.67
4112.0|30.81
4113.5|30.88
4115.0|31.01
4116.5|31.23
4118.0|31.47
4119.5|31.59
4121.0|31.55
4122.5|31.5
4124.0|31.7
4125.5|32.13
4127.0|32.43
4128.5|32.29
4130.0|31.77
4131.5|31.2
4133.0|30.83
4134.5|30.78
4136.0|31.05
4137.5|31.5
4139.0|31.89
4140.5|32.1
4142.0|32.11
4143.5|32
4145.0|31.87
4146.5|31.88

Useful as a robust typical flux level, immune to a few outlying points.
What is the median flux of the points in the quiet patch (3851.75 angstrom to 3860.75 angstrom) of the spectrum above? 17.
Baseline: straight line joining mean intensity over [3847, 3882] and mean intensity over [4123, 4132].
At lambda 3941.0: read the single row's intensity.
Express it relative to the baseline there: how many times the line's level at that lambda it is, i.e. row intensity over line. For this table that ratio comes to 0.78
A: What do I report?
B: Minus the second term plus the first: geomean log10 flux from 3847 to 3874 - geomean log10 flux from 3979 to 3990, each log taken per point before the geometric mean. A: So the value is -0.20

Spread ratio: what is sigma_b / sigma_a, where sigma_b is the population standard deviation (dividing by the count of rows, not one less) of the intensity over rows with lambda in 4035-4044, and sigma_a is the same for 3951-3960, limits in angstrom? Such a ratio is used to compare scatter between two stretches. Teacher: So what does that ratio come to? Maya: 1.1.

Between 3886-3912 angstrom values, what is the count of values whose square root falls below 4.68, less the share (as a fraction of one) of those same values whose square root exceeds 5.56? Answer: 16.0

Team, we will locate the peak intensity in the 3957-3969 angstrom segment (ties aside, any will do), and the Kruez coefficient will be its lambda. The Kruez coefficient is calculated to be 3957.5 angstrom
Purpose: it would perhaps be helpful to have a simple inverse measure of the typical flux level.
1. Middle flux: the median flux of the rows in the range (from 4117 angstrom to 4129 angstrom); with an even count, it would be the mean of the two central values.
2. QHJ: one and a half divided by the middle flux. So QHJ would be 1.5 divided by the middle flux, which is 0.047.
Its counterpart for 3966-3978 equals 0.112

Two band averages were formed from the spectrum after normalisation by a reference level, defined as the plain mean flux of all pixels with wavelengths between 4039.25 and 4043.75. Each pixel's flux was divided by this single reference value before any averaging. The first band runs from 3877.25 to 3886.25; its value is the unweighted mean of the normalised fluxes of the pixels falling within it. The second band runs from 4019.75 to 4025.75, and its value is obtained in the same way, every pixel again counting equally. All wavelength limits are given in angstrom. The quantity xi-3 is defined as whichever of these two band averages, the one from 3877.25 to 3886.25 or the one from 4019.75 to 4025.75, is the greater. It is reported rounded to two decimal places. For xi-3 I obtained 0.98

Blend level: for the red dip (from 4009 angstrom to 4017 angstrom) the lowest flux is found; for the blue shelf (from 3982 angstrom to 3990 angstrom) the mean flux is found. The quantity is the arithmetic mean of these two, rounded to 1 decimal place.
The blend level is 31.1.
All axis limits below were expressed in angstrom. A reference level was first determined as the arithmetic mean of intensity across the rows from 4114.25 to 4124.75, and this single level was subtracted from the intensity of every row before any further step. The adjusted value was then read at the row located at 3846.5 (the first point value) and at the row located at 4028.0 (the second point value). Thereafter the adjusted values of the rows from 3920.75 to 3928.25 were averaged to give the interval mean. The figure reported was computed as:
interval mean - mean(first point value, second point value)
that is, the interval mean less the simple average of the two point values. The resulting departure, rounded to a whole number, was -5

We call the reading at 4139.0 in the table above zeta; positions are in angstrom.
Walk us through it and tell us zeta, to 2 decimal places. 31.89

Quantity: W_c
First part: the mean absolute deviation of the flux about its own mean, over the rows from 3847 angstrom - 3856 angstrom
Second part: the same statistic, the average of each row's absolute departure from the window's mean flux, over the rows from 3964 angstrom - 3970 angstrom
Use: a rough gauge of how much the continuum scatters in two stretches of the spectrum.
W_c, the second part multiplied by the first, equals 0.49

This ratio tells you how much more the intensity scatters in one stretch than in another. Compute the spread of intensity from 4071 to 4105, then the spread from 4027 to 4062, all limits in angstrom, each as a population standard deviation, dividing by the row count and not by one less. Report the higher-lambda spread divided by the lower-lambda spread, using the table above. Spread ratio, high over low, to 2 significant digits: 1.8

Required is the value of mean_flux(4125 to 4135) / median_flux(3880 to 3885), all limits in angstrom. 2.0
